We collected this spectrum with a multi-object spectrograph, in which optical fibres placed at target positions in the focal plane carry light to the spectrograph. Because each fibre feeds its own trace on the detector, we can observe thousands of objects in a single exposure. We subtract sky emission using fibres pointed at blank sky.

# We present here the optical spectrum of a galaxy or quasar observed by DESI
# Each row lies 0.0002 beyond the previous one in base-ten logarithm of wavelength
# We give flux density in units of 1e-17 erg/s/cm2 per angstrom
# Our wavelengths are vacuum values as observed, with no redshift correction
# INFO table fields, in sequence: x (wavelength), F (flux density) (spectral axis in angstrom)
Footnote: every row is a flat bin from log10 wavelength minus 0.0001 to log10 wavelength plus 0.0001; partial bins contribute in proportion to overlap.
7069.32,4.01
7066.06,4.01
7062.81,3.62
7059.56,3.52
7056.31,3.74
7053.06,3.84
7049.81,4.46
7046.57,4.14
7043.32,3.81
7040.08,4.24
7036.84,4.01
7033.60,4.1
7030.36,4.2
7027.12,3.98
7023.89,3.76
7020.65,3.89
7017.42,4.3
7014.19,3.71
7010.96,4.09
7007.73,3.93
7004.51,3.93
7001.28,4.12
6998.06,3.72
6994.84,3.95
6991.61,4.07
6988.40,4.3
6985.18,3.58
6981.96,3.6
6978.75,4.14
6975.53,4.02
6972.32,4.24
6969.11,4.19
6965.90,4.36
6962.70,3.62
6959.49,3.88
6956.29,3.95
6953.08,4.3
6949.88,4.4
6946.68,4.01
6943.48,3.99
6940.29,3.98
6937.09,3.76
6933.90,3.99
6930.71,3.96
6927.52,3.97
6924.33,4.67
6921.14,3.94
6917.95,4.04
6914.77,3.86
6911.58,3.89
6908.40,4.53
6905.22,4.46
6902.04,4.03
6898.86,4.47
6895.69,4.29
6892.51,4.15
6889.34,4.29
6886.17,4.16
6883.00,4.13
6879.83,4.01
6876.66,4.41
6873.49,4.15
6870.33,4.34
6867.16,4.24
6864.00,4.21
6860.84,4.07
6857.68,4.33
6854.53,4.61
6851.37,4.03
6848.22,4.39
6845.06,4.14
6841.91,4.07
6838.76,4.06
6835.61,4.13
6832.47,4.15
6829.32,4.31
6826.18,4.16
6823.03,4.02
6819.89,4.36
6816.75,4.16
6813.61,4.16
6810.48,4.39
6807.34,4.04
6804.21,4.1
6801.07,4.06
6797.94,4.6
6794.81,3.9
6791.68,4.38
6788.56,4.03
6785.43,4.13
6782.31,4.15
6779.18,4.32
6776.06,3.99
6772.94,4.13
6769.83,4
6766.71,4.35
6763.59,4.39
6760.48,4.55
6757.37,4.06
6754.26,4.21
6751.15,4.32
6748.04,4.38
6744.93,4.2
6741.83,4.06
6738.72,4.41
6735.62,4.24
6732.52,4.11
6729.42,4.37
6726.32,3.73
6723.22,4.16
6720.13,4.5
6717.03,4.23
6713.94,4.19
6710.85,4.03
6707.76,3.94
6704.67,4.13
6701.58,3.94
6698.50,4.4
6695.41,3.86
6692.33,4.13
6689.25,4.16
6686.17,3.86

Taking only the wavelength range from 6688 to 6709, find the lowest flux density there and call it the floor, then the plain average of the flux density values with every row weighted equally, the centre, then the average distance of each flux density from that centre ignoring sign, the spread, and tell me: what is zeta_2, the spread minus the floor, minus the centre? -7.80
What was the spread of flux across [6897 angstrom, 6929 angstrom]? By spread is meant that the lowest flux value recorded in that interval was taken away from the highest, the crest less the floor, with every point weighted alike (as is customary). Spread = 0.81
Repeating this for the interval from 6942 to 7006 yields 0.82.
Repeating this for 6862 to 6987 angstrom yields 1.09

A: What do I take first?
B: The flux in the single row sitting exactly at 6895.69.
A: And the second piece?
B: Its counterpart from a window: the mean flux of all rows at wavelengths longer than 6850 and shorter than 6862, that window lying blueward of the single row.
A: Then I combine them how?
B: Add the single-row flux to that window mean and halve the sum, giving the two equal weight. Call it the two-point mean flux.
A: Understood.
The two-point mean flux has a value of 4.28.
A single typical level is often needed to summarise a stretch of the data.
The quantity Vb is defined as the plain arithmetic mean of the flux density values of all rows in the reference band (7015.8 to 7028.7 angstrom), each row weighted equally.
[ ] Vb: 3.98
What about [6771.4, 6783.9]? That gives 4.15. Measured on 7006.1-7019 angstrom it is 4.01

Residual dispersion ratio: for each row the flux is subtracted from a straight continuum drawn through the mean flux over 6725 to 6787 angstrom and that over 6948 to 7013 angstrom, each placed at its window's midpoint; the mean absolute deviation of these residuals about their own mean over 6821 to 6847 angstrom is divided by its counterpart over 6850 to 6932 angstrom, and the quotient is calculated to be 0.33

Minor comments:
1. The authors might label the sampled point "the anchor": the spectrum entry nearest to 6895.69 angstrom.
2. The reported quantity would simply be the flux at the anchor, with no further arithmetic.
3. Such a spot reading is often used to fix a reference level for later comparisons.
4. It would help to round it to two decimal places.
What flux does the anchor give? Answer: 4.29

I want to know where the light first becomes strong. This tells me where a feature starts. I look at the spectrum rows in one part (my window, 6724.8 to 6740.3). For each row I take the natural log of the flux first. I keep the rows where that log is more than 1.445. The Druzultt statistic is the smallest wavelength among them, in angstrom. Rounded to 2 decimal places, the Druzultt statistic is 6729.42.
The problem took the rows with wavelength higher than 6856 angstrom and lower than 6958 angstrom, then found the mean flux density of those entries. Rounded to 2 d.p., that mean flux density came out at 4.16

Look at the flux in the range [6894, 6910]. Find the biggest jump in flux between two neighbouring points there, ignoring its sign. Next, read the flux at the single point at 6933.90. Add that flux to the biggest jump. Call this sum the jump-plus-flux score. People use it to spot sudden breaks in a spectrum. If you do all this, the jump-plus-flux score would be 4.43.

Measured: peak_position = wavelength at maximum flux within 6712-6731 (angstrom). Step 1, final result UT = 6720.13 angstrom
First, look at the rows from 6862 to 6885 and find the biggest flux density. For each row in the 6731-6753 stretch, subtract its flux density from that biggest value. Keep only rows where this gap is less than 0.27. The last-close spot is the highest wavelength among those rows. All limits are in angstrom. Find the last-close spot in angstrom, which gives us 6751.15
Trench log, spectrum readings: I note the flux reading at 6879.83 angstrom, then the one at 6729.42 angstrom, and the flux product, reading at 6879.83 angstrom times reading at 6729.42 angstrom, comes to 17.5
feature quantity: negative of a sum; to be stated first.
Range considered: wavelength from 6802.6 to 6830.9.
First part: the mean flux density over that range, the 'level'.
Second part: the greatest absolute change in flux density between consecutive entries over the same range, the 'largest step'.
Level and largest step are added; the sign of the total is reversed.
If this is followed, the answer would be -4.5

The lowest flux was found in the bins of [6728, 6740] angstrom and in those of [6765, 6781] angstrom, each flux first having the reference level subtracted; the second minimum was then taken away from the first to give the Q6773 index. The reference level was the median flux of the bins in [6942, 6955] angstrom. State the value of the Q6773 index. 0.12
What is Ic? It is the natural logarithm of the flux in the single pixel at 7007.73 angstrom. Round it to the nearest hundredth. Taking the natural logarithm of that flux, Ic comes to 1.37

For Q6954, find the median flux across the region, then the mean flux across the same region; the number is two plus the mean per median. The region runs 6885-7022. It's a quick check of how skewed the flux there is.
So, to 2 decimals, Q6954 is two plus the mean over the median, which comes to 3.01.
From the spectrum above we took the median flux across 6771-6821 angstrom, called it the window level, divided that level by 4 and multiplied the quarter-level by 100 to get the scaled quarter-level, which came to 103.5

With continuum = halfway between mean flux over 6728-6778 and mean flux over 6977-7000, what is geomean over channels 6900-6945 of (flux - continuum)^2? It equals 0.021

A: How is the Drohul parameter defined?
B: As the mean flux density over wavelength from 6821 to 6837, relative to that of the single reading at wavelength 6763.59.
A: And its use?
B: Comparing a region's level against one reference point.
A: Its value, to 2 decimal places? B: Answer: 0.95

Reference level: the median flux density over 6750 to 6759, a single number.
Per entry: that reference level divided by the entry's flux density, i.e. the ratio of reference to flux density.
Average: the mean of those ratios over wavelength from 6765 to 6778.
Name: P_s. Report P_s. 1.02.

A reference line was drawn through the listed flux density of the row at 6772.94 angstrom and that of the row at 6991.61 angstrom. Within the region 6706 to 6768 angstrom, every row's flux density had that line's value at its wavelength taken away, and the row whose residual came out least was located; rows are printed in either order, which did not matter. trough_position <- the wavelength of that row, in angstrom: 6726.32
